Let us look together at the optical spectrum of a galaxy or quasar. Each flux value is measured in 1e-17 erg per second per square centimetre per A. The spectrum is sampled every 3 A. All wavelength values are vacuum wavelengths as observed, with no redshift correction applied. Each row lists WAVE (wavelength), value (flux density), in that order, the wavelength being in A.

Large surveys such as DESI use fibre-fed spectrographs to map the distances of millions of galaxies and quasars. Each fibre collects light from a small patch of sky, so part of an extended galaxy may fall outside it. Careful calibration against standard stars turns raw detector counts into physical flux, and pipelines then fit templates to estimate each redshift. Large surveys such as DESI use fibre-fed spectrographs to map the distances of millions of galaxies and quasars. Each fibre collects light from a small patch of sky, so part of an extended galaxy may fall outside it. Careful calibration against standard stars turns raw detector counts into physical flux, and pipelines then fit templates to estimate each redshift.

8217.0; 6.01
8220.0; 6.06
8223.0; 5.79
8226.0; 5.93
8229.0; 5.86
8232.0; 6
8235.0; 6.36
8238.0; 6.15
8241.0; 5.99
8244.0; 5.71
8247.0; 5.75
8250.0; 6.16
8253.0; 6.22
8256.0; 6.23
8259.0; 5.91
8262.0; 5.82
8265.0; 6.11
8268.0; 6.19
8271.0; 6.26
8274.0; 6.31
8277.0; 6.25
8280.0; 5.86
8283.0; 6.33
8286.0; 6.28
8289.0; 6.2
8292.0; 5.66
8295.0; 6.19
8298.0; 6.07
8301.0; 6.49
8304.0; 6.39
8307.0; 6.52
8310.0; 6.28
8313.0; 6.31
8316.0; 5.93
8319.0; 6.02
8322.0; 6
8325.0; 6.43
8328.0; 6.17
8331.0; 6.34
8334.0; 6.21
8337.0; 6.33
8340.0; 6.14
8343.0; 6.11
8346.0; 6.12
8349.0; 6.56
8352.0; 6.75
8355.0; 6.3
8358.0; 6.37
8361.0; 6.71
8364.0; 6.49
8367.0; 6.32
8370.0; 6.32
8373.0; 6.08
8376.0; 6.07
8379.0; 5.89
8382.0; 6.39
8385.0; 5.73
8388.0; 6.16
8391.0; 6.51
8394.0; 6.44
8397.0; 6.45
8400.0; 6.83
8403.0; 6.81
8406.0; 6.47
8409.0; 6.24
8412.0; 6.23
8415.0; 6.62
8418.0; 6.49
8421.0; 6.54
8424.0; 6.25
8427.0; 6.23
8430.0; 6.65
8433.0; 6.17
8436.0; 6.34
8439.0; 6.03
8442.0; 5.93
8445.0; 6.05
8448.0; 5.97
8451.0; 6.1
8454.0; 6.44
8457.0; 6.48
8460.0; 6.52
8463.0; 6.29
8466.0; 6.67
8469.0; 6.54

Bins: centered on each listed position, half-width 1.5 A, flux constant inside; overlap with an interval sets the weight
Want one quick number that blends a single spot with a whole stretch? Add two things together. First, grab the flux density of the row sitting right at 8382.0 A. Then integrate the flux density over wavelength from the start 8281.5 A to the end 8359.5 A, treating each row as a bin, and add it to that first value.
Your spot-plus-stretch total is 494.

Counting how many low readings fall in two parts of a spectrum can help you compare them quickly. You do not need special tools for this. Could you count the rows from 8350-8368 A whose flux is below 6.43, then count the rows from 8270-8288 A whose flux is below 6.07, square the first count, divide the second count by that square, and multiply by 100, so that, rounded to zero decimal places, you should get 11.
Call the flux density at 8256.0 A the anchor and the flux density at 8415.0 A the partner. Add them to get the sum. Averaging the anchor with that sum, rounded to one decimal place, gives 9.5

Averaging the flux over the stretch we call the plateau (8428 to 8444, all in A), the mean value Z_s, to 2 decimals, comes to 6.22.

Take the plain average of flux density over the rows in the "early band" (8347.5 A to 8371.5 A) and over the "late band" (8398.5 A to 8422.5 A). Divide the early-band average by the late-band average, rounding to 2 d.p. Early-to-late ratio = 0.99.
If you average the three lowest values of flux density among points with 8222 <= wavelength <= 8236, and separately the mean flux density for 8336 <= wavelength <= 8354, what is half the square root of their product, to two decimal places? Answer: 3.05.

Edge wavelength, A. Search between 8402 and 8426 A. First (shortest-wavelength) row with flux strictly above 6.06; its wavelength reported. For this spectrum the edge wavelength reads 8403.0 A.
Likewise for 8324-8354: 8325.0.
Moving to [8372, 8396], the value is 8373.0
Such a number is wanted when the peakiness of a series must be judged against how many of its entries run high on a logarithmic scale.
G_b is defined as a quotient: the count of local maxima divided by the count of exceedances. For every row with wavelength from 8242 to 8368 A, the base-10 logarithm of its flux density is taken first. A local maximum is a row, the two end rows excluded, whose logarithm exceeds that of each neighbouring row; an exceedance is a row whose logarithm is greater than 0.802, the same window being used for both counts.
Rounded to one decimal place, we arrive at 1.3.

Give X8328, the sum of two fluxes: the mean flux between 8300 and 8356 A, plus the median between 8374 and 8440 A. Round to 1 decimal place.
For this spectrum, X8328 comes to 12.6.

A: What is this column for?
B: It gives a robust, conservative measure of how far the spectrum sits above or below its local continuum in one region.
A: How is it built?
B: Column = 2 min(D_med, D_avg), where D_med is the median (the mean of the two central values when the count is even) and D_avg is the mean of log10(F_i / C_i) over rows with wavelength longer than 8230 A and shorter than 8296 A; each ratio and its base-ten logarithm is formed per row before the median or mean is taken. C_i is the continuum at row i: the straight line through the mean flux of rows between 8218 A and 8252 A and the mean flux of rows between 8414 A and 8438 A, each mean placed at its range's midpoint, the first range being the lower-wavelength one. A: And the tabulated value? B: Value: 0.006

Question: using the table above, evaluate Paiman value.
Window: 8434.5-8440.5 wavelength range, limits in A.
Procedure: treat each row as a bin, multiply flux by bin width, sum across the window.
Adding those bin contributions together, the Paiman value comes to 37.1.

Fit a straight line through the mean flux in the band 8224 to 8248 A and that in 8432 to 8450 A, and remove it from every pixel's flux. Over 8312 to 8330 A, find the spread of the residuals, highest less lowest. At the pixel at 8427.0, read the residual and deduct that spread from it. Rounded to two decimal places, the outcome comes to -0.34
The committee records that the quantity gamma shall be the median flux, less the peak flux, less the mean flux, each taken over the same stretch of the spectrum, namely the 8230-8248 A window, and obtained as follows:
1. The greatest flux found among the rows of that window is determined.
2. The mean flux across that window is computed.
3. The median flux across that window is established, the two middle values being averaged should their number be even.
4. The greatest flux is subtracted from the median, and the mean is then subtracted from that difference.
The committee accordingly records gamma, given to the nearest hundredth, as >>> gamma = -6.36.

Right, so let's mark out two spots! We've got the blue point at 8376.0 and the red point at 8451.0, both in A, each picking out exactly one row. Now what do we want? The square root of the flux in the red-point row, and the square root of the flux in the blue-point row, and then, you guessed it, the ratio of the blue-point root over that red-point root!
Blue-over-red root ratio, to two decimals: 1.00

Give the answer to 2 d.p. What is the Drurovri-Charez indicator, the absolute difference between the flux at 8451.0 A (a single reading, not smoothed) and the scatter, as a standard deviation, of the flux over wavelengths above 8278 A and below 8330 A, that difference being 5.87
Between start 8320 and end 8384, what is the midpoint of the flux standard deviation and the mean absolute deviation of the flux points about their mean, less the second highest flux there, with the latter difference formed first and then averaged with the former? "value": -3.16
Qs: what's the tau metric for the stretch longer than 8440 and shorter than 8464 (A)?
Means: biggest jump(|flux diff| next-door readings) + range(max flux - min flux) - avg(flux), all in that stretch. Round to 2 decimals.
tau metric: -5.29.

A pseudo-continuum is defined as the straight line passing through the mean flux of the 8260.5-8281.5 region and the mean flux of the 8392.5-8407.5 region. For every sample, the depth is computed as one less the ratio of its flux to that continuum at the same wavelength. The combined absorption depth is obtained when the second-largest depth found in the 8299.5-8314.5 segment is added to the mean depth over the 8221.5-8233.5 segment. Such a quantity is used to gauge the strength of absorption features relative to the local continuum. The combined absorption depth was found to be 0.003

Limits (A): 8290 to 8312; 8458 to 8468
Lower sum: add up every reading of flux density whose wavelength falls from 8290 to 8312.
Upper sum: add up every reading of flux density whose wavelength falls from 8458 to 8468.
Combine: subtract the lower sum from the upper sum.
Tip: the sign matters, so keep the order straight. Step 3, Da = -24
